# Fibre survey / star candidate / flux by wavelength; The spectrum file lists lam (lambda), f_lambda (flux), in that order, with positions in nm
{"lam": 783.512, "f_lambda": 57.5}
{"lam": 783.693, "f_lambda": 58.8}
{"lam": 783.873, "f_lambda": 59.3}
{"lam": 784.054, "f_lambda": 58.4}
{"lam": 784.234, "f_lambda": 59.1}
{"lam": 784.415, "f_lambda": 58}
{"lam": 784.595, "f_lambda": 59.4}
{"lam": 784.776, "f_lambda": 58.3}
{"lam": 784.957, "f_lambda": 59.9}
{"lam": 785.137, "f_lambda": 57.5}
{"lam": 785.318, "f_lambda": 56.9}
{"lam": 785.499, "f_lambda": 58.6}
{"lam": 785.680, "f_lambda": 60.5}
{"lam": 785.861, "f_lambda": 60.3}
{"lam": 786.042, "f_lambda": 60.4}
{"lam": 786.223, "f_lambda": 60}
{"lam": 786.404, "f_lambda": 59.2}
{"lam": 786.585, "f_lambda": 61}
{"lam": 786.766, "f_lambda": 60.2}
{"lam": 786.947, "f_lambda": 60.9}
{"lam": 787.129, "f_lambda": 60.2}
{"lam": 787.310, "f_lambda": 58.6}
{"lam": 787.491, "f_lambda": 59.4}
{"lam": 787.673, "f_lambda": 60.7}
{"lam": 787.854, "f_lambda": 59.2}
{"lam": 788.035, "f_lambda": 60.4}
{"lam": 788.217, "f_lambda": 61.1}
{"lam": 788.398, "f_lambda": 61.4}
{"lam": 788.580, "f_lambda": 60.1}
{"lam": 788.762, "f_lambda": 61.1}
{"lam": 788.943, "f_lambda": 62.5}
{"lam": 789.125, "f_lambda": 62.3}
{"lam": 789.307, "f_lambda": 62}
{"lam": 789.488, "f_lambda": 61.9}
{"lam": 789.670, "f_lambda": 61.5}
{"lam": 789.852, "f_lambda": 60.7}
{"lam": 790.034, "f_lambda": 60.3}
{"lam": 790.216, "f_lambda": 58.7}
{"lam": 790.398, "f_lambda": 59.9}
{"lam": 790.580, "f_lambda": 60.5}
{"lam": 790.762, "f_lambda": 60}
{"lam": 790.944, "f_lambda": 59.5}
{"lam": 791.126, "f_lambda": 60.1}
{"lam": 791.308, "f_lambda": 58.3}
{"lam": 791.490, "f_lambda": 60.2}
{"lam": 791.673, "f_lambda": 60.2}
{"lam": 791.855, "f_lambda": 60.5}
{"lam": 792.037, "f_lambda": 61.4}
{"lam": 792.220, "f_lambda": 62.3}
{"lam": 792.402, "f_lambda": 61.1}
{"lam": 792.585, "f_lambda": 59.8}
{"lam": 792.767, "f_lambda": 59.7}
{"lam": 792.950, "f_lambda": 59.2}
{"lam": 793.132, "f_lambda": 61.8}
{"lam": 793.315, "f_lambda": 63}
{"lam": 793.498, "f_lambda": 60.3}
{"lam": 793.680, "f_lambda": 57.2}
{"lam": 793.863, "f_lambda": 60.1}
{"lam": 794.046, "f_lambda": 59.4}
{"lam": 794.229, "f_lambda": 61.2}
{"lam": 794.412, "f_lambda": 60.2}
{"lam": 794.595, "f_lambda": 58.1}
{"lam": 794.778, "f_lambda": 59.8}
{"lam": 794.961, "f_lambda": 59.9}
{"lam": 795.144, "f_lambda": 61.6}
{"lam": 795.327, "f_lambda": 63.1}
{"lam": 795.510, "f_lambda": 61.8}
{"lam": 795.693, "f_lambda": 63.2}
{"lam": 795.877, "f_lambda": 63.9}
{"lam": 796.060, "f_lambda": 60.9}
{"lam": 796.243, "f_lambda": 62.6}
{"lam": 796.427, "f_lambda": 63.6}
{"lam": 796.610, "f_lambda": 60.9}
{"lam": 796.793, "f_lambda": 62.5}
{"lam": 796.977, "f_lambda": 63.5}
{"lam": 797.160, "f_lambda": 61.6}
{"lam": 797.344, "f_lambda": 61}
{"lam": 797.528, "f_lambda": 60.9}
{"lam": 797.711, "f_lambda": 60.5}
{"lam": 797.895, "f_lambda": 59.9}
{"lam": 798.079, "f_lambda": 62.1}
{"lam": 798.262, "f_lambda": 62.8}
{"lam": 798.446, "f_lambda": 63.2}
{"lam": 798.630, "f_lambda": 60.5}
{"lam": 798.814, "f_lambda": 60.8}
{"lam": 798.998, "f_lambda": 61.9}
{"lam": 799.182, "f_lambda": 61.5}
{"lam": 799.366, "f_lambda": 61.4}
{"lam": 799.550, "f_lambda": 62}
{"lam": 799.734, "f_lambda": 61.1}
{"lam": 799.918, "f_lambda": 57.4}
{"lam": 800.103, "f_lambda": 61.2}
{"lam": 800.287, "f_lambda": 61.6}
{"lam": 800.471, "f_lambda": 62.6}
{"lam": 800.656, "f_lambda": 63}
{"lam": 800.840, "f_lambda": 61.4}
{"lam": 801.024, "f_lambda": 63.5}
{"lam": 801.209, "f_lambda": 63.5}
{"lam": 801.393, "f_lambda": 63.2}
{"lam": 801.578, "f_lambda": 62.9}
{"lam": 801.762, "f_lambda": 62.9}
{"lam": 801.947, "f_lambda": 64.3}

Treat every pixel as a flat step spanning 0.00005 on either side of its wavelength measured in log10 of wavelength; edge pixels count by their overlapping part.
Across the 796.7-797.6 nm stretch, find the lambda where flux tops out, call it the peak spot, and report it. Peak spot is 796.977 nm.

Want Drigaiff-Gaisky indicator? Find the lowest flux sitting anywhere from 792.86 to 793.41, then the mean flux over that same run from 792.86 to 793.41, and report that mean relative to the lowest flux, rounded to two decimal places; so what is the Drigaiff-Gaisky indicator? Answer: 1.04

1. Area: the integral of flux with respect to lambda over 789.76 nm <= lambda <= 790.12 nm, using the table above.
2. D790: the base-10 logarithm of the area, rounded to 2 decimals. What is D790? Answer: 1.34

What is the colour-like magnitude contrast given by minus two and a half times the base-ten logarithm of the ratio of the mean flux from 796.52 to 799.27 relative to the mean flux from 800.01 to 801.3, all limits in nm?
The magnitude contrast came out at 0.014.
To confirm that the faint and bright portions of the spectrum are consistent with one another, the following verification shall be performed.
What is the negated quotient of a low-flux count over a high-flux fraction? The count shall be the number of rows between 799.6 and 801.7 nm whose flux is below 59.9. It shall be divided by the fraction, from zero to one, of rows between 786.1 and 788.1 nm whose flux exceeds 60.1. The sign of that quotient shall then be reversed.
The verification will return -2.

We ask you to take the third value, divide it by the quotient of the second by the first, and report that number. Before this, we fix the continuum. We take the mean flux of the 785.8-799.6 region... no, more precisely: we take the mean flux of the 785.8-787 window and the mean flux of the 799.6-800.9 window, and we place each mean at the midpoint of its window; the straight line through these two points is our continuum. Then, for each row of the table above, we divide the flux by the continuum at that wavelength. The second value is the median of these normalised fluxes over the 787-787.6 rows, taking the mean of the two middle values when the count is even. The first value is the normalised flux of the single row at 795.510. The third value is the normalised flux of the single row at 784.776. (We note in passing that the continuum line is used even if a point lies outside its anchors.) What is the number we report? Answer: 1.00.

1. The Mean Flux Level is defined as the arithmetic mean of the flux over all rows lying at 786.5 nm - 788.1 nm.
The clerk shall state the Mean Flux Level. 60.1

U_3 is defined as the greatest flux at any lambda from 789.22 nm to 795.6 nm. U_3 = 63.1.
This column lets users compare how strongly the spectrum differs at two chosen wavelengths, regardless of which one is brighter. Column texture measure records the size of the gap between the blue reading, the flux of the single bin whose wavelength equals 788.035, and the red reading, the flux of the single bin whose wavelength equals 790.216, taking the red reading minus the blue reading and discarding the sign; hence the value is 1.7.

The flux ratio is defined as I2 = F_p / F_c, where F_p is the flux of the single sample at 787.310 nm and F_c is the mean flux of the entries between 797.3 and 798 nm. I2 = 0.97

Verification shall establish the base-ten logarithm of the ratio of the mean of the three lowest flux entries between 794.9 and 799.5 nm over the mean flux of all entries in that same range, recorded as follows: -0.012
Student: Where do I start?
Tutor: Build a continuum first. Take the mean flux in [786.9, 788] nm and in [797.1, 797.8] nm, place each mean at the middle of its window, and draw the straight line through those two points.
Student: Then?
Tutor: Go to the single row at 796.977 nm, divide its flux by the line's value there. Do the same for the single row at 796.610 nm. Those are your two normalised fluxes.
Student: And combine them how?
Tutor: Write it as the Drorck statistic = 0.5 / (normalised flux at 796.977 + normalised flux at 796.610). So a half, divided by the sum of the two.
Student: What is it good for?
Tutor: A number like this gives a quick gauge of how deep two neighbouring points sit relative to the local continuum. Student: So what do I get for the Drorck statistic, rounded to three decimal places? 0.245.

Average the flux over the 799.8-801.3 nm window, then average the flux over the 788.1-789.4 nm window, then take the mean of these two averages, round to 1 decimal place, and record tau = 61.6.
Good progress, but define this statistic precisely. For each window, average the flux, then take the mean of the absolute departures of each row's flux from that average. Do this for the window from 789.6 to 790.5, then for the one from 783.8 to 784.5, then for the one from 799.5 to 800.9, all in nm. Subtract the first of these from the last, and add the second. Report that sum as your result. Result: 0.80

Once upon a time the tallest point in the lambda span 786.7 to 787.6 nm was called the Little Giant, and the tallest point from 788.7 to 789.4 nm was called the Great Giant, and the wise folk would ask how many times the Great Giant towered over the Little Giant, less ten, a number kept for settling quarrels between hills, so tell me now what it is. -8.97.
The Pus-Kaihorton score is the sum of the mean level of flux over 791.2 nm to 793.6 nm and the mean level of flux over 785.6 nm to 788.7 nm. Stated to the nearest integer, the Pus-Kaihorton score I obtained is 121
